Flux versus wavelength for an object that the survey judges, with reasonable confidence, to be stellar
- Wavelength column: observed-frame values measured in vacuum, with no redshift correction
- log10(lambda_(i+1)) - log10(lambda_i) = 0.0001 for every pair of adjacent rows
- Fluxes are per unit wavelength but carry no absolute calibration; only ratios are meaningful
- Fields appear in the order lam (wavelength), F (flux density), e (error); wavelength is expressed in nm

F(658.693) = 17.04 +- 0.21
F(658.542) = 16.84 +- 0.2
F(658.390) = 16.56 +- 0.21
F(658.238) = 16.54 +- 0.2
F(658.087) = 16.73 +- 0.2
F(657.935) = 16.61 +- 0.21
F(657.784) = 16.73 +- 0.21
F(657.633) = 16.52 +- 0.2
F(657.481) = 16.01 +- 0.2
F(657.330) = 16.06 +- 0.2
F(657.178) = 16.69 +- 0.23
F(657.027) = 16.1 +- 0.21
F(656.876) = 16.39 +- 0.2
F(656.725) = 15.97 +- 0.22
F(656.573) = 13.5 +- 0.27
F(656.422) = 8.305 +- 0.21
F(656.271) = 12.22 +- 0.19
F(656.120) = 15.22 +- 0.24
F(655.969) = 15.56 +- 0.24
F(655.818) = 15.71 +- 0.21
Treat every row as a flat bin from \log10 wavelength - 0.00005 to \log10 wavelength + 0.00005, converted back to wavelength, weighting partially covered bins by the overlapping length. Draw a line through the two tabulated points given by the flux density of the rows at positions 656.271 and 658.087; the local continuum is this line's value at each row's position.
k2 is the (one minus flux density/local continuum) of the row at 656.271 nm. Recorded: 0.00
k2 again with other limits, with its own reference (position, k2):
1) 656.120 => -0.28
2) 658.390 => 0.05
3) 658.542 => 0.06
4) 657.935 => -0.02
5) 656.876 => -0.19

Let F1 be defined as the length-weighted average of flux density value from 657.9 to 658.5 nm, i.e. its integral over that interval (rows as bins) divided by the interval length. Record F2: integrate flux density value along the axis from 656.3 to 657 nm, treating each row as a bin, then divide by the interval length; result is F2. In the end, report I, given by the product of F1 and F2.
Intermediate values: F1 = 16.60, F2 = 13.6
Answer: 226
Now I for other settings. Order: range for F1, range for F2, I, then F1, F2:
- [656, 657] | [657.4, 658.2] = 228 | 13.81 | 16.5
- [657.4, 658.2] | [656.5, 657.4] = 261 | 16.53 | 15.8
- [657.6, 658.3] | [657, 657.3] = 273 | 16.66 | 16.4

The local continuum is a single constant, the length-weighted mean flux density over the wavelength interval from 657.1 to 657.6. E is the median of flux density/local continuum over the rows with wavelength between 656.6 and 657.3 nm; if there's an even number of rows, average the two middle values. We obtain 1.00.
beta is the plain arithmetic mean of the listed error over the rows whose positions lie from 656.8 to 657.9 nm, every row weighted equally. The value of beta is 0.207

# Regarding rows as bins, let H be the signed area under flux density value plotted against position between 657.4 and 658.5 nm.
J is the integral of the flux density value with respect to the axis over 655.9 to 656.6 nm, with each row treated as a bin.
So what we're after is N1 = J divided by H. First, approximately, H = 18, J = 9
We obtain 0.5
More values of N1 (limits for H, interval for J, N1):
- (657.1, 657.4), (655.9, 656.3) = 1.2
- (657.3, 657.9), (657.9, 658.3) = 0.7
